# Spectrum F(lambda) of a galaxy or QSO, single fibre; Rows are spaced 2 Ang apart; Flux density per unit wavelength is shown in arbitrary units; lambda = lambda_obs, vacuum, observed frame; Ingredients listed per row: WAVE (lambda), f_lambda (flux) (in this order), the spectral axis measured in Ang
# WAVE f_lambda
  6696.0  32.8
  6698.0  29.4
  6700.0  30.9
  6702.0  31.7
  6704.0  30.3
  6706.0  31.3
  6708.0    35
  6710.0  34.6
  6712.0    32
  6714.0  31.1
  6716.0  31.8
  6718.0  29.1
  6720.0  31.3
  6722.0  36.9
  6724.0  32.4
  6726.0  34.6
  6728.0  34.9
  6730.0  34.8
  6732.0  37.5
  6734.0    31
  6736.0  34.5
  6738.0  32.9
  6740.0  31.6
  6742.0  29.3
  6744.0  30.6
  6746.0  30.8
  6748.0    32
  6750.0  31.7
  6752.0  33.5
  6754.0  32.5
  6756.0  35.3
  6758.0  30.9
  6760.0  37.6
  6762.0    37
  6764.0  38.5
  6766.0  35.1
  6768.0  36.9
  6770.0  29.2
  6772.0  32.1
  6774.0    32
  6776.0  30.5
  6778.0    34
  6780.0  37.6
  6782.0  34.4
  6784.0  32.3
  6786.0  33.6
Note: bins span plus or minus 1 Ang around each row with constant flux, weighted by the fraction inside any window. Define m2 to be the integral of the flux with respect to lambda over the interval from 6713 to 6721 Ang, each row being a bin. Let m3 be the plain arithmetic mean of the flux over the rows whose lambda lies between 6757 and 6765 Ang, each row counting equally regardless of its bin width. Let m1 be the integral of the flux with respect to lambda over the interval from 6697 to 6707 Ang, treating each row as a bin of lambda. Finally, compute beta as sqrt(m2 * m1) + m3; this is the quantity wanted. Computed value 311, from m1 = 307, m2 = 247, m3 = 36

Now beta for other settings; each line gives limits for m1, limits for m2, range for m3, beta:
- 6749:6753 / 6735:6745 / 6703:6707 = 234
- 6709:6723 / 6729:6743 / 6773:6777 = 490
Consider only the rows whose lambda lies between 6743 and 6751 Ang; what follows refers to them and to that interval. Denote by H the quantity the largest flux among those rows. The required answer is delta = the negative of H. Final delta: -32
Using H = 32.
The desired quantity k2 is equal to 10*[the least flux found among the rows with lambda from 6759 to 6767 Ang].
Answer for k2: 351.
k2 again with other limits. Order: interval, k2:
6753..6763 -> 309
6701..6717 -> 303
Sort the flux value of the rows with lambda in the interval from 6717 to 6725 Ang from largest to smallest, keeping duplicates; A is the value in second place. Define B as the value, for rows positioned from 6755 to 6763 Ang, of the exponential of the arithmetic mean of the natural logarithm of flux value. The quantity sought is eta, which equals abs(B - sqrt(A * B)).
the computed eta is 1.4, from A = 32.4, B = 35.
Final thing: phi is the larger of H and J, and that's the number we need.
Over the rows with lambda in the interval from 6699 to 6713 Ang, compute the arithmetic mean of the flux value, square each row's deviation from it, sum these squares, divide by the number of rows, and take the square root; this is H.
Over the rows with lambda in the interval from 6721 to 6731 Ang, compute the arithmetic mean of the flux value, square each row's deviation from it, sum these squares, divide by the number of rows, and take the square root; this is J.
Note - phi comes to 1.7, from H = 1.7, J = 1.4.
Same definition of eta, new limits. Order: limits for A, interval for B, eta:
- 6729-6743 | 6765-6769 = 0.6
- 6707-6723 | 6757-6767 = 0.4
